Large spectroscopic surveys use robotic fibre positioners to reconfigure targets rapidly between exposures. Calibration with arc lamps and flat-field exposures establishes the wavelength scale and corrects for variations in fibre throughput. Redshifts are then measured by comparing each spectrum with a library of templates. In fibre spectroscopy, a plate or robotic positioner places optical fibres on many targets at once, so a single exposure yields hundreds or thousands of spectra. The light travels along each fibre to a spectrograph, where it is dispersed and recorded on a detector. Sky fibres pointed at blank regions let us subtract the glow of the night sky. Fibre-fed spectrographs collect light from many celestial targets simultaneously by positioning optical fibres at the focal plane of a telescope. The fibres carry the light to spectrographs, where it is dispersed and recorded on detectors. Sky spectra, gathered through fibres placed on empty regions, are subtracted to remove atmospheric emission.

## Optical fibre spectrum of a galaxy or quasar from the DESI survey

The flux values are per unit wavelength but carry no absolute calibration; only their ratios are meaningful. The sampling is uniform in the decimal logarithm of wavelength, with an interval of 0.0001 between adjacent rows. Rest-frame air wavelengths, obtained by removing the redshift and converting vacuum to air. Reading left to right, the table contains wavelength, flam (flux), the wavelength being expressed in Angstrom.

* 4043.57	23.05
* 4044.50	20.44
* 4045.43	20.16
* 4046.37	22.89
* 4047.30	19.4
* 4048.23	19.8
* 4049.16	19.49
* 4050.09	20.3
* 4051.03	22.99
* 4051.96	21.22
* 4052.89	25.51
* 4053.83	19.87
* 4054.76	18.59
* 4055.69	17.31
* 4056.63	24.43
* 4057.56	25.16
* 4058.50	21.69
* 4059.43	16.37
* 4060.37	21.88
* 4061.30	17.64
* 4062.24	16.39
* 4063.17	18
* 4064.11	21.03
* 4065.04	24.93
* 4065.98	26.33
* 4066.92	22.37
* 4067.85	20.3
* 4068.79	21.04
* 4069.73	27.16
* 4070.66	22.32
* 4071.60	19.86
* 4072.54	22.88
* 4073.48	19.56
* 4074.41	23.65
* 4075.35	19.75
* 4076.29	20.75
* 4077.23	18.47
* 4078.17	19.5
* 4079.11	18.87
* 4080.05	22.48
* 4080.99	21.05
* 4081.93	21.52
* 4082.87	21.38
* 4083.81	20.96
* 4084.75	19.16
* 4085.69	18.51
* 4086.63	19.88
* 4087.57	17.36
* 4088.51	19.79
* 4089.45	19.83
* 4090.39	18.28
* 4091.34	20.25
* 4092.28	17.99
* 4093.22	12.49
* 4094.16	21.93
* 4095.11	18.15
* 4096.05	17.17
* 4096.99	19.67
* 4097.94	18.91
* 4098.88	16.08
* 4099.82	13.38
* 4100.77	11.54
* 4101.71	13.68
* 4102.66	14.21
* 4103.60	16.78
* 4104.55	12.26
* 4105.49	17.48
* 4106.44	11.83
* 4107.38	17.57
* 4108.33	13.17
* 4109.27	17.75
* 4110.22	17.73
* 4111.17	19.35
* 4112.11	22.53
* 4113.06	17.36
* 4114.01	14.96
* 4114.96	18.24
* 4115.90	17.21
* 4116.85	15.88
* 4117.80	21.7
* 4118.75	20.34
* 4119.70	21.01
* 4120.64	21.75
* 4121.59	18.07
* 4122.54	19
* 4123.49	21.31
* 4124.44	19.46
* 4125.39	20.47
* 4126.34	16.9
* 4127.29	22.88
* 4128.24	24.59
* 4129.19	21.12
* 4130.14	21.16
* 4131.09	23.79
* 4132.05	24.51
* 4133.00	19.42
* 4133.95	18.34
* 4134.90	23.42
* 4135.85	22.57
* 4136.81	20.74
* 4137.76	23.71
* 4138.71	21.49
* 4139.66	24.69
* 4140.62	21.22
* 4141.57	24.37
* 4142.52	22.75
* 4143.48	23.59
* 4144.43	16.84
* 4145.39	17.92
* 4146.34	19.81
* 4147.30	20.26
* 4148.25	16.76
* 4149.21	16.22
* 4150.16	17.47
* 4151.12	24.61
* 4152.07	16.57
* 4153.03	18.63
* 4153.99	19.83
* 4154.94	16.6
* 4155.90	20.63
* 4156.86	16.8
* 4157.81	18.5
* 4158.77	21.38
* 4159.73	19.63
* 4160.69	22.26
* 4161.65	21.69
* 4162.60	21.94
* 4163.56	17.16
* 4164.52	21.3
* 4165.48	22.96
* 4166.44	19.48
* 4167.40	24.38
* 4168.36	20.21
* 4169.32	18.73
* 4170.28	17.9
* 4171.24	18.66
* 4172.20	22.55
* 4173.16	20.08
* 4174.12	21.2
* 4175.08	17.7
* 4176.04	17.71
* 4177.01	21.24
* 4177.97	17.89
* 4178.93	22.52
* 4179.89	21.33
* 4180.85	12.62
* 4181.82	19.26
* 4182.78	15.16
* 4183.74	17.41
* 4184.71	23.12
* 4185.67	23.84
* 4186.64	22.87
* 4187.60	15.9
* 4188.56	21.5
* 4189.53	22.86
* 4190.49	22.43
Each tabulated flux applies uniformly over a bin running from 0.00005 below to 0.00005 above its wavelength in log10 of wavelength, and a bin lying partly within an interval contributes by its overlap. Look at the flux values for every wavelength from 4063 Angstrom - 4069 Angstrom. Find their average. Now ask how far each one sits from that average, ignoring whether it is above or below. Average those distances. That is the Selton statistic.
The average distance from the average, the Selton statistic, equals 2.2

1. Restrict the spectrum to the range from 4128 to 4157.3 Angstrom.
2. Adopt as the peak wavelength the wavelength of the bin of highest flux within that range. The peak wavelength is 4139.66 Angstrom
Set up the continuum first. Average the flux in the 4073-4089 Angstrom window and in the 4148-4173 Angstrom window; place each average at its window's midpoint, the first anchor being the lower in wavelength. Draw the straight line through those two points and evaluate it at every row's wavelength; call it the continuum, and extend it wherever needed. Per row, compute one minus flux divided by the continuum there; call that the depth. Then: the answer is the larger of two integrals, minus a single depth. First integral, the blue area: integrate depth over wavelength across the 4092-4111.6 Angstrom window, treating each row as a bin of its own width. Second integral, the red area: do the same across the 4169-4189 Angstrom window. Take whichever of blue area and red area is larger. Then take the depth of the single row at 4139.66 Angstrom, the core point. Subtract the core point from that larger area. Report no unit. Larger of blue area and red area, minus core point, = 4.1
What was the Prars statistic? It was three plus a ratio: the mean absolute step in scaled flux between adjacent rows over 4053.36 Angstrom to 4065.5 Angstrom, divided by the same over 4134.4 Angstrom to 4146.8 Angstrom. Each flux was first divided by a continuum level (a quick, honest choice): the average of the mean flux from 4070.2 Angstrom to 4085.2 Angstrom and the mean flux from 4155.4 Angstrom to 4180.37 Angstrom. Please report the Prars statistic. 4.3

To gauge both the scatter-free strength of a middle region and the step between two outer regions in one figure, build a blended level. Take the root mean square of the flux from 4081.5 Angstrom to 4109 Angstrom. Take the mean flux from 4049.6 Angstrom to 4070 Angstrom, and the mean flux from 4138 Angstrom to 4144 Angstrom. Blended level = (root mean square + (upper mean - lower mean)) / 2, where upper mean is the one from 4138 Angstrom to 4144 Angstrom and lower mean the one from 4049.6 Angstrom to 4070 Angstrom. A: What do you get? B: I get 9.6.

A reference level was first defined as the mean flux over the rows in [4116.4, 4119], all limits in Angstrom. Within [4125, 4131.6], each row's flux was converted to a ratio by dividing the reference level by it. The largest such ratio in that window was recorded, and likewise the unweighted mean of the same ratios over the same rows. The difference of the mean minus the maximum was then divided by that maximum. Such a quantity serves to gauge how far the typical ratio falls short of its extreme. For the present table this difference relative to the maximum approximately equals -0.21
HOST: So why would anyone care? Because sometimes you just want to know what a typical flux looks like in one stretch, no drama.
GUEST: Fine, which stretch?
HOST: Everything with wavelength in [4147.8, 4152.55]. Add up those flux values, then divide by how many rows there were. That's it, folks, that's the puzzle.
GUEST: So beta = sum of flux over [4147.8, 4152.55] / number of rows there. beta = 18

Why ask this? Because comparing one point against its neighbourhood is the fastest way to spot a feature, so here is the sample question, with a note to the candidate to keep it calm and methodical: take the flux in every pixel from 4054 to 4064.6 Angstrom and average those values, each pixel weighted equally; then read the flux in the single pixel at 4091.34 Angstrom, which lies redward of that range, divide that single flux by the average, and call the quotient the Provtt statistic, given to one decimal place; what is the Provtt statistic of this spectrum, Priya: 1.0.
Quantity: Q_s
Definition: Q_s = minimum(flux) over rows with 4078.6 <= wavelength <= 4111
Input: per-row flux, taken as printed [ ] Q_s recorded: 11.54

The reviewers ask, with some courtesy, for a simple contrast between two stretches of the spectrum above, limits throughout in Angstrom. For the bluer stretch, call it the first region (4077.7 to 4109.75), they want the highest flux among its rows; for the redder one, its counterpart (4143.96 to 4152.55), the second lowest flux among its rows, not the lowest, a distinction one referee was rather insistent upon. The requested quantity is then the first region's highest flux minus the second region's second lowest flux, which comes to 5.9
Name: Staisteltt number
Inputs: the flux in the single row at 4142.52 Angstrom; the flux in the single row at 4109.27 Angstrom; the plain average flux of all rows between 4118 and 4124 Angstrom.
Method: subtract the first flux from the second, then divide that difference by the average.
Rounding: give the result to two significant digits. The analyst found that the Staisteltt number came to -0.25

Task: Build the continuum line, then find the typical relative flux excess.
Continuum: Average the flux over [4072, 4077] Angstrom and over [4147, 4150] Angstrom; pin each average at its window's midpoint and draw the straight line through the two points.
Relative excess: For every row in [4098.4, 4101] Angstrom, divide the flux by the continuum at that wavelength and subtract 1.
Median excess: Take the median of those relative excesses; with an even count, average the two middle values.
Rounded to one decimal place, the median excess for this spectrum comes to -0.3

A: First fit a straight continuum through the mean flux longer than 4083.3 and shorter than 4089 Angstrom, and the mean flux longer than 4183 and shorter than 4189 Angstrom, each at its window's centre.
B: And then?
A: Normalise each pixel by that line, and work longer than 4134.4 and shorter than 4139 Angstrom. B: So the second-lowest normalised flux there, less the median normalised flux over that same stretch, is -0.06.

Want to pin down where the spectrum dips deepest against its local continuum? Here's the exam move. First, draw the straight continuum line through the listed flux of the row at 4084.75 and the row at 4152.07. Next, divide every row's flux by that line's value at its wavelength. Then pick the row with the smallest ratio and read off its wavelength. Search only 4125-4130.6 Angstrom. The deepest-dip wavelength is 4126.34 Angstrom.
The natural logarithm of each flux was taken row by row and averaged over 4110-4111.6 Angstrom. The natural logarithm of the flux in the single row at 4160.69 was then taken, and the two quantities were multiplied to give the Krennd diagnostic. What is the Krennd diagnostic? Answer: 9.06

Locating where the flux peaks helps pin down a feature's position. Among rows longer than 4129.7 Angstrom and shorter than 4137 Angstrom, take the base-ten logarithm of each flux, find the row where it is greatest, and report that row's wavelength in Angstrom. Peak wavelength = 4132.05 Angstrom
